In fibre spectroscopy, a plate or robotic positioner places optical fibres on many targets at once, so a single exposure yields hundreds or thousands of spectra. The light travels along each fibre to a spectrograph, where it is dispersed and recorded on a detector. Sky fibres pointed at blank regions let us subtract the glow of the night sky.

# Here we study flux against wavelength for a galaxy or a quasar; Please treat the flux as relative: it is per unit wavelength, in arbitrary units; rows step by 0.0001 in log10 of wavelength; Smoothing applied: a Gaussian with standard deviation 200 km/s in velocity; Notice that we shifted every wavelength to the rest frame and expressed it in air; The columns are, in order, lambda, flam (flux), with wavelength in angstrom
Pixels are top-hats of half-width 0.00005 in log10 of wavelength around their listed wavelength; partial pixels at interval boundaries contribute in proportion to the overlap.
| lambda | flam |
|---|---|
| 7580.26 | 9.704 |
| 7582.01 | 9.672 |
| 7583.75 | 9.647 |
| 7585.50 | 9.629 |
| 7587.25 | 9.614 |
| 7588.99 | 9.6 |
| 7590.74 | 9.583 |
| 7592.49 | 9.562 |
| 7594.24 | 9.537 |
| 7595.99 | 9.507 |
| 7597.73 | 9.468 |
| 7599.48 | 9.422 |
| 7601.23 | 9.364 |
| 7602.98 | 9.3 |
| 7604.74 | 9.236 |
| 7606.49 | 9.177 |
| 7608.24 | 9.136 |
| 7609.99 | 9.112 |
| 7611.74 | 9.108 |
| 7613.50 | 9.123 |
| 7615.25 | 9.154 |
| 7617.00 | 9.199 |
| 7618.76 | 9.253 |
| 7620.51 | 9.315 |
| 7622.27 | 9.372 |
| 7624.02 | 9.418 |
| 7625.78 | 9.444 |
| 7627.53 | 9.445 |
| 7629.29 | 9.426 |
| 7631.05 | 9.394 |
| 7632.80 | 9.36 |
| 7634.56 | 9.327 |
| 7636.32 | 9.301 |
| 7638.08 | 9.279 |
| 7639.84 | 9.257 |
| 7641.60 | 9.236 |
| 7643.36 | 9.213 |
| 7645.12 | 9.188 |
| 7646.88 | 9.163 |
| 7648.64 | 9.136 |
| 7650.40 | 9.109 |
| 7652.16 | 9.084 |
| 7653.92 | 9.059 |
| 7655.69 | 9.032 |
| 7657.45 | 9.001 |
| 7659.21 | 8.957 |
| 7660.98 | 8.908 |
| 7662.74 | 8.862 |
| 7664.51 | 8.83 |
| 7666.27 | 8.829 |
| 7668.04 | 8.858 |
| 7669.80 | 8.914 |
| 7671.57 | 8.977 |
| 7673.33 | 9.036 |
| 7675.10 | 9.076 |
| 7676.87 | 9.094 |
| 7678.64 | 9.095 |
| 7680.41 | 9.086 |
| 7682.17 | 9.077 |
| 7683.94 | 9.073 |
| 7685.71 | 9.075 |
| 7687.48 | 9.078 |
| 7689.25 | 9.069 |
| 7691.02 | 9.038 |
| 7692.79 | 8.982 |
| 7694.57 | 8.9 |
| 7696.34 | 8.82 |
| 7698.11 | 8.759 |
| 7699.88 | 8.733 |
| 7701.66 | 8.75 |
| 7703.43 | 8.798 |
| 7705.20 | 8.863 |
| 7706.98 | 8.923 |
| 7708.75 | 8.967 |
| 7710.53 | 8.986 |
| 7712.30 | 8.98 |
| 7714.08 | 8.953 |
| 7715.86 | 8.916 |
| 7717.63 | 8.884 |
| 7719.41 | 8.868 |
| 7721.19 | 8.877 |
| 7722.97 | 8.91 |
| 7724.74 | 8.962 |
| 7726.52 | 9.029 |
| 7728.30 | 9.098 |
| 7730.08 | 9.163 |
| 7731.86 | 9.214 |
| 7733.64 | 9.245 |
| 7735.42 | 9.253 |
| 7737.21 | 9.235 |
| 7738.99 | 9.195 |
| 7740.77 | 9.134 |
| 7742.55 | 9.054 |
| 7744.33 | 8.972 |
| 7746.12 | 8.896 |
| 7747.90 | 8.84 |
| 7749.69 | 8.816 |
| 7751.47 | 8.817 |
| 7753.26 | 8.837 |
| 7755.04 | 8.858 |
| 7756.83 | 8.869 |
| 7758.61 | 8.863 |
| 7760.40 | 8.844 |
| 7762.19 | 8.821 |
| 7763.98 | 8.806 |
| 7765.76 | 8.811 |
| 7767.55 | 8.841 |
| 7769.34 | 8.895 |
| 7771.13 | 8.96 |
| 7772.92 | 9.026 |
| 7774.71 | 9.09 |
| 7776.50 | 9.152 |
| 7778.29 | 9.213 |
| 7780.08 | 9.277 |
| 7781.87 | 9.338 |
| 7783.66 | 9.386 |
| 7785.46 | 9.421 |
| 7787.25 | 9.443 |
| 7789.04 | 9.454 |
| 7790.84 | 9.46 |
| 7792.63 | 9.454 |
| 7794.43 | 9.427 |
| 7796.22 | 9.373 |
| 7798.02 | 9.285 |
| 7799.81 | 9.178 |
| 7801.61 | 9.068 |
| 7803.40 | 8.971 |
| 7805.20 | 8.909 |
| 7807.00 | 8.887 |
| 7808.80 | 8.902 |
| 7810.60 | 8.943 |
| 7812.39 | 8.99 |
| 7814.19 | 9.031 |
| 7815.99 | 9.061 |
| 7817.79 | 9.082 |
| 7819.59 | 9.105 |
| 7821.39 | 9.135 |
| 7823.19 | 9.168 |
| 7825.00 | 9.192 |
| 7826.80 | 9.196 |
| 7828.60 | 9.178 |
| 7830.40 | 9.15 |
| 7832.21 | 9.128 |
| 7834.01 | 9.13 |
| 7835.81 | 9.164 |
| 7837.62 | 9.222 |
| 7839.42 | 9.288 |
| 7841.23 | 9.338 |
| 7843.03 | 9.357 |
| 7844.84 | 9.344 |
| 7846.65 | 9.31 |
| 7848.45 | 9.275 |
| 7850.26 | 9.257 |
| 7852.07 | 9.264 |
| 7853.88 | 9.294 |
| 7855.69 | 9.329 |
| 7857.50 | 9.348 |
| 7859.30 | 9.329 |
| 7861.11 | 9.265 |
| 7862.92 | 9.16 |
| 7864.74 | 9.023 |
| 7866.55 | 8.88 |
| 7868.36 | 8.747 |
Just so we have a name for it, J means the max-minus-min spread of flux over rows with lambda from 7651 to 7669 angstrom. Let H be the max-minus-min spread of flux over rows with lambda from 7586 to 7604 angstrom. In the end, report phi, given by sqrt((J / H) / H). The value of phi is 1.61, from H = 0.314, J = 0.255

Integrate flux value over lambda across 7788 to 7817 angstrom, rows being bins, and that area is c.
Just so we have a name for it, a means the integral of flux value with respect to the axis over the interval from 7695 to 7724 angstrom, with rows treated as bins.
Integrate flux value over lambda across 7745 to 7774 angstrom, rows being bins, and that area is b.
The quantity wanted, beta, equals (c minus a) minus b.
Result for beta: -249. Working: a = 257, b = 257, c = 265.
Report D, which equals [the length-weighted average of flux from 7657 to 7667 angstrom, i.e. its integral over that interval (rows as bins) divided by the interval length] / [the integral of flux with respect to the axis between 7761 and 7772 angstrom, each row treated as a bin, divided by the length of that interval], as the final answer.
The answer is 1.005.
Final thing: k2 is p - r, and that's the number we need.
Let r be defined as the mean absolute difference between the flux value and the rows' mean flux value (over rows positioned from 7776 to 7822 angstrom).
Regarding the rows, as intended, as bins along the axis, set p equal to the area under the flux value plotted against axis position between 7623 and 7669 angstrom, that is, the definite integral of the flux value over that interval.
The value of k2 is 421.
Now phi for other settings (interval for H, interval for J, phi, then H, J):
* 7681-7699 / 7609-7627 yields 1.82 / 0.319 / 0.336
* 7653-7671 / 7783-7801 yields 2.31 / 0.230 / 0.282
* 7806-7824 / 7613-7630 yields 2.02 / 0.281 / 0.322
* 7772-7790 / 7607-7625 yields 1.30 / 0.428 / 0.310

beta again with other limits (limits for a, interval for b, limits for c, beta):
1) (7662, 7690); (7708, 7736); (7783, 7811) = -246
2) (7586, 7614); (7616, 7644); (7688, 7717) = -265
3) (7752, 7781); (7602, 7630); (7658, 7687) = -258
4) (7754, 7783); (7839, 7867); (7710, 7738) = -267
